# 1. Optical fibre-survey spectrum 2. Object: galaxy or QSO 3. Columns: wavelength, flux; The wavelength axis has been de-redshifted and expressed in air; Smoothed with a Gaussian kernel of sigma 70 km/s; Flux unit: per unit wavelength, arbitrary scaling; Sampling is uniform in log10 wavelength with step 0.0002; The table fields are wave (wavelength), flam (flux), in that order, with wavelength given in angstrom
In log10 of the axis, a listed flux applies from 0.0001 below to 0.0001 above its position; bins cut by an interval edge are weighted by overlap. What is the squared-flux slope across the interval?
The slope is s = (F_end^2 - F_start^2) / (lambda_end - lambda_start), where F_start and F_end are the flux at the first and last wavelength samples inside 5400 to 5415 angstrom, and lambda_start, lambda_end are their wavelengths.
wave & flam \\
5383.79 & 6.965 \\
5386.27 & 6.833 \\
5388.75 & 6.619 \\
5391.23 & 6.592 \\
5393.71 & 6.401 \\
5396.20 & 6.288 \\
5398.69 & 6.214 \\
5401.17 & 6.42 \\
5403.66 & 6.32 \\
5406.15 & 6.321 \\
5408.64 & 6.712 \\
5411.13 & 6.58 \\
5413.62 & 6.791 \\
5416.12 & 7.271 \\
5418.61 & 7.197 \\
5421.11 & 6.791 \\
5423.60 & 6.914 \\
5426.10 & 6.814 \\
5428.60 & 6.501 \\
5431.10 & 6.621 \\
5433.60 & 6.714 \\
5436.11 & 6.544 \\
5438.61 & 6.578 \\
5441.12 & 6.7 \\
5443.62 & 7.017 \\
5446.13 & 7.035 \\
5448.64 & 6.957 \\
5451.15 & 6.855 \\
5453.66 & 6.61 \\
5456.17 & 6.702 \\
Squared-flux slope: 0.39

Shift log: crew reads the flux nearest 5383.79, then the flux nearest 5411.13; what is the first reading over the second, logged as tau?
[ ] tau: 1.06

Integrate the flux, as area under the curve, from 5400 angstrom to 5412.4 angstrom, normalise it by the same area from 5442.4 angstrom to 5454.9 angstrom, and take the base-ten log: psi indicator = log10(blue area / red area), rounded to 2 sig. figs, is -0.031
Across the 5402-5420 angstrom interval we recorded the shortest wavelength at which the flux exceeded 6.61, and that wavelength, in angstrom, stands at 5408.64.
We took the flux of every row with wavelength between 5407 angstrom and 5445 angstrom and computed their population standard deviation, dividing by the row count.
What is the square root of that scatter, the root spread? 0.47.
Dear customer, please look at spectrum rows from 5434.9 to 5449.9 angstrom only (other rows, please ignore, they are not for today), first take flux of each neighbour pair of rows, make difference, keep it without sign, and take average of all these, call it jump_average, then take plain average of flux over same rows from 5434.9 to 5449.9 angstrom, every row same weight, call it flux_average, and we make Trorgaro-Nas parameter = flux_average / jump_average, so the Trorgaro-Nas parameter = 60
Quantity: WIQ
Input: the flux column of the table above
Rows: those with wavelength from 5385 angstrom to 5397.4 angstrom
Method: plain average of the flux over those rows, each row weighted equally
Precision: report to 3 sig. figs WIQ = 6.55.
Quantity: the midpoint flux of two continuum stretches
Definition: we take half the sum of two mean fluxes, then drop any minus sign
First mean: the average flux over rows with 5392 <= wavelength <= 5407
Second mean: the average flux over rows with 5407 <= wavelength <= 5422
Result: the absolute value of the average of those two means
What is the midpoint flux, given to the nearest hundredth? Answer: 6.61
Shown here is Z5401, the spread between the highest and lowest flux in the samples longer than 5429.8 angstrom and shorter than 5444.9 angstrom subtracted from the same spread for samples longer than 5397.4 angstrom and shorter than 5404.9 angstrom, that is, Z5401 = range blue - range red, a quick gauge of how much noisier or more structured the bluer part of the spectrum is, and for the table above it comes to -0.27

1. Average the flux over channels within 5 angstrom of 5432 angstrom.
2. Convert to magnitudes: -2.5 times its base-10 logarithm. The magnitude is -2.05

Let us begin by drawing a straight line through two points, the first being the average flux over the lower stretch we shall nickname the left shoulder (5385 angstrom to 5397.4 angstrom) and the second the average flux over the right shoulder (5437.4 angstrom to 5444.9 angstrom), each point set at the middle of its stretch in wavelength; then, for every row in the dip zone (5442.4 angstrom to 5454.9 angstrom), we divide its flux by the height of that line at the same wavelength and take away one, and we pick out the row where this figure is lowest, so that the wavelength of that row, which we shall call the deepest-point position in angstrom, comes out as 5453.66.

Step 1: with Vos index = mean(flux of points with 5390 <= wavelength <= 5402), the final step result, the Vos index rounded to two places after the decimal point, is 6.38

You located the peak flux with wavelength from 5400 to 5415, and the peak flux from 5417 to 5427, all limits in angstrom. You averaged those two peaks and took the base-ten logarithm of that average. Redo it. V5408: 0.845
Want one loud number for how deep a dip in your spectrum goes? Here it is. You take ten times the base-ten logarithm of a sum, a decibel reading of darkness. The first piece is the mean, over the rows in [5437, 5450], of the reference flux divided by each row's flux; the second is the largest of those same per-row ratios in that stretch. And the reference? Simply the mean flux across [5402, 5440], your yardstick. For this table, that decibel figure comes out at 3.01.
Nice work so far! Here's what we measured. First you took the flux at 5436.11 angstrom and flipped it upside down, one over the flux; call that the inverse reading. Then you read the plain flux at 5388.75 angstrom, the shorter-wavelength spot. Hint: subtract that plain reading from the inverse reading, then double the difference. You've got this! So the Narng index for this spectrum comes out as -12.9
